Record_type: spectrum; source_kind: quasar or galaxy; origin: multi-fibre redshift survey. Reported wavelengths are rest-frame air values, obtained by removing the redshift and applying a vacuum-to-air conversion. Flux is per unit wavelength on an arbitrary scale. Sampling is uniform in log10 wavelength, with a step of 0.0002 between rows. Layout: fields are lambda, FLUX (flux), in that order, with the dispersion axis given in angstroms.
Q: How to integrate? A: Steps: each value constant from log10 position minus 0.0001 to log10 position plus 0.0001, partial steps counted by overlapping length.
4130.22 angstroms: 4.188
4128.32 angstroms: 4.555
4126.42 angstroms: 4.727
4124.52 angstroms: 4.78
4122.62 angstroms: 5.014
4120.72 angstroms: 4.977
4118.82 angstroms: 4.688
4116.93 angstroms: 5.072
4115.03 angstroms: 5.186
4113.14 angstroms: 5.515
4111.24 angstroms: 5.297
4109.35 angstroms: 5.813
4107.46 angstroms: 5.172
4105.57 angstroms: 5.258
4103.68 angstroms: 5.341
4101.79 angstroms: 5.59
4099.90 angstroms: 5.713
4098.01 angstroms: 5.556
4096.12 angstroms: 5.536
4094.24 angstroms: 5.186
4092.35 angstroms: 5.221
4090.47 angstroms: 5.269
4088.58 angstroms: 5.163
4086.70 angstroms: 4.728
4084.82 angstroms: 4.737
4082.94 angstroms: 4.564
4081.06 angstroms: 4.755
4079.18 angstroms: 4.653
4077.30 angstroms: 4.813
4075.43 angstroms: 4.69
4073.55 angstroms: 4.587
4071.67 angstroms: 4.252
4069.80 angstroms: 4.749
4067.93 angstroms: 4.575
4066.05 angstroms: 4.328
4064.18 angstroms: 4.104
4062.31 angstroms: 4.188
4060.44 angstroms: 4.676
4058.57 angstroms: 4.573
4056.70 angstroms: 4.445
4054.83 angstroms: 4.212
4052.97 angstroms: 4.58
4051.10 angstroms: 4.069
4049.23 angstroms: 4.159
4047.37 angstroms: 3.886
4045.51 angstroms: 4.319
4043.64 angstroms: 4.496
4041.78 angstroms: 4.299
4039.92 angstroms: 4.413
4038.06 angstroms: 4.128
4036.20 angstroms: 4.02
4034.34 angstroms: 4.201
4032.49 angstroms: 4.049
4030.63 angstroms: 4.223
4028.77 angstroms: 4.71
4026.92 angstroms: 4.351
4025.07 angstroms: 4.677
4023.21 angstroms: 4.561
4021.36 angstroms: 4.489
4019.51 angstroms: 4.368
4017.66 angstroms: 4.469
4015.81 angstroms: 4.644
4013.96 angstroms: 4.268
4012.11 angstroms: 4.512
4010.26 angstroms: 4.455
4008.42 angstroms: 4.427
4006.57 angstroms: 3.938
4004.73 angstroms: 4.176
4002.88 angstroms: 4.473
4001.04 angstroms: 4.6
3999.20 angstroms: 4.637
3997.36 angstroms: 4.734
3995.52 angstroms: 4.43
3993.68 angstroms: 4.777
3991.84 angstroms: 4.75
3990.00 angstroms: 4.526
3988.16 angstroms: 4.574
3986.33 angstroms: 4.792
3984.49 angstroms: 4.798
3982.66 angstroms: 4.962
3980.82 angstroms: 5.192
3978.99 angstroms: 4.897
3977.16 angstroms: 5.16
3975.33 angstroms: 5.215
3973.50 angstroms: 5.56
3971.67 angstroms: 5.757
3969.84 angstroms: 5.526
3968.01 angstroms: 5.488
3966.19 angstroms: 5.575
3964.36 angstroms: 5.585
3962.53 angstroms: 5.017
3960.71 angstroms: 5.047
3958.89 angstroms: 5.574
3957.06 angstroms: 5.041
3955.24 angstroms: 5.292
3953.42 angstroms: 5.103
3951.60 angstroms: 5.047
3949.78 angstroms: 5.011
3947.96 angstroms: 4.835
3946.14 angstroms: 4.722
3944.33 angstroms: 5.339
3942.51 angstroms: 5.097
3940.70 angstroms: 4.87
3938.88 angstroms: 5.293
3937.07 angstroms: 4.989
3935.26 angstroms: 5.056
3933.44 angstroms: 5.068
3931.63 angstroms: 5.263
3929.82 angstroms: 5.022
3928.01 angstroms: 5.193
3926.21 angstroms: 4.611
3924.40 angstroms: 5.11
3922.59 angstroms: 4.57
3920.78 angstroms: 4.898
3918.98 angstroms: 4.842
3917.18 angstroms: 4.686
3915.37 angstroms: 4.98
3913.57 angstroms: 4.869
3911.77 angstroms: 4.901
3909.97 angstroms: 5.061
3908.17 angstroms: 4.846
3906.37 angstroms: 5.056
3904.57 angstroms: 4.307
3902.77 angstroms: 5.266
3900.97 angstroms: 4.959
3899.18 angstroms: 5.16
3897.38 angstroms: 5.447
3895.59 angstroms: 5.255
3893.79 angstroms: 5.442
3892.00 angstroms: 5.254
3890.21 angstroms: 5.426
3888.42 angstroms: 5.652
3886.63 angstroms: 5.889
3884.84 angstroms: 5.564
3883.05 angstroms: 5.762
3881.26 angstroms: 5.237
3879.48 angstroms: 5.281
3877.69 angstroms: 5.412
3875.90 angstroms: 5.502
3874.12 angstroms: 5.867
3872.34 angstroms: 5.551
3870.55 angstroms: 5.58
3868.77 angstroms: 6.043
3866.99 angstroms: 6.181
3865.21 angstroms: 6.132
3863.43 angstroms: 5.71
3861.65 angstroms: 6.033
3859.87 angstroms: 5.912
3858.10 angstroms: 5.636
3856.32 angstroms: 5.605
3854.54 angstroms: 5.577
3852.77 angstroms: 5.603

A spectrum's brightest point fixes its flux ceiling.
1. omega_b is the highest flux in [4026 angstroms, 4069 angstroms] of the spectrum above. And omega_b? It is 4.71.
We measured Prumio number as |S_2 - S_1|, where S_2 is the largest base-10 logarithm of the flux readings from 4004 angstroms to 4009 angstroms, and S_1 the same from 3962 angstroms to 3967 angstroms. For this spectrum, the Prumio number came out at 0.10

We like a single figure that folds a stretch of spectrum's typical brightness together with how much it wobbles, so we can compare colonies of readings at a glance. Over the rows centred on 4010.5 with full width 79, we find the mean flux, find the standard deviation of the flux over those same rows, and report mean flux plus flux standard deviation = 5.0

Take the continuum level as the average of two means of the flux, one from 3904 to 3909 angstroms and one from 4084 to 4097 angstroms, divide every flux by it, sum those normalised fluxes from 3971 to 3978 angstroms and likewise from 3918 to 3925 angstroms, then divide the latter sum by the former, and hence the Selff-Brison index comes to 0.90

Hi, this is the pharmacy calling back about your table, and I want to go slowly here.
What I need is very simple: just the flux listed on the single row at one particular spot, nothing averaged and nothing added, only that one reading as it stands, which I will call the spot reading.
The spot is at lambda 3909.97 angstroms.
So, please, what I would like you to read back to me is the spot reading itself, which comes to 5.061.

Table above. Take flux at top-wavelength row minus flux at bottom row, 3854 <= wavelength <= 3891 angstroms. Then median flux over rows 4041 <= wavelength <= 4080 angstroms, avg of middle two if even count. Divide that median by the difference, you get -29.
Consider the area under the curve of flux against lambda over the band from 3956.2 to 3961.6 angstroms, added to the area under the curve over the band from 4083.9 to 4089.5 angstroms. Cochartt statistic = 56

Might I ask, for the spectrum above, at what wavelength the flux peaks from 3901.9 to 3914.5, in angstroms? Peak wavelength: 3902.77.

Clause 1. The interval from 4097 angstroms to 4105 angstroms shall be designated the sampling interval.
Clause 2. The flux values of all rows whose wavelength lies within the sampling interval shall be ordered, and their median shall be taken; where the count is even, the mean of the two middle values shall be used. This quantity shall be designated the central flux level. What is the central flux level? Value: 5.6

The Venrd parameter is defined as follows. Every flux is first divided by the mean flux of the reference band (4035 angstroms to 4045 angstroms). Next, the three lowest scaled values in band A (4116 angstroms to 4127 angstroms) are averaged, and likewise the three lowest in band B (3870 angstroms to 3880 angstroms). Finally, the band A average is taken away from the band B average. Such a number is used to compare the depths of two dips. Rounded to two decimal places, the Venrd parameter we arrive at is 0.16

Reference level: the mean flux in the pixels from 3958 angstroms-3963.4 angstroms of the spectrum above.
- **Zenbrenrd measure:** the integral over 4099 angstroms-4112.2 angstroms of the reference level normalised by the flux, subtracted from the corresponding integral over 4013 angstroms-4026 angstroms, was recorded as 2.4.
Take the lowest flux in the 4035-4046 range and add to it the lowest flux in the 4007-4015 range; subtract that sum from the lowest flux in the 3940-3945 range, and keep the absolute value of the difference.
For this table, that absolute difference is 3.42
